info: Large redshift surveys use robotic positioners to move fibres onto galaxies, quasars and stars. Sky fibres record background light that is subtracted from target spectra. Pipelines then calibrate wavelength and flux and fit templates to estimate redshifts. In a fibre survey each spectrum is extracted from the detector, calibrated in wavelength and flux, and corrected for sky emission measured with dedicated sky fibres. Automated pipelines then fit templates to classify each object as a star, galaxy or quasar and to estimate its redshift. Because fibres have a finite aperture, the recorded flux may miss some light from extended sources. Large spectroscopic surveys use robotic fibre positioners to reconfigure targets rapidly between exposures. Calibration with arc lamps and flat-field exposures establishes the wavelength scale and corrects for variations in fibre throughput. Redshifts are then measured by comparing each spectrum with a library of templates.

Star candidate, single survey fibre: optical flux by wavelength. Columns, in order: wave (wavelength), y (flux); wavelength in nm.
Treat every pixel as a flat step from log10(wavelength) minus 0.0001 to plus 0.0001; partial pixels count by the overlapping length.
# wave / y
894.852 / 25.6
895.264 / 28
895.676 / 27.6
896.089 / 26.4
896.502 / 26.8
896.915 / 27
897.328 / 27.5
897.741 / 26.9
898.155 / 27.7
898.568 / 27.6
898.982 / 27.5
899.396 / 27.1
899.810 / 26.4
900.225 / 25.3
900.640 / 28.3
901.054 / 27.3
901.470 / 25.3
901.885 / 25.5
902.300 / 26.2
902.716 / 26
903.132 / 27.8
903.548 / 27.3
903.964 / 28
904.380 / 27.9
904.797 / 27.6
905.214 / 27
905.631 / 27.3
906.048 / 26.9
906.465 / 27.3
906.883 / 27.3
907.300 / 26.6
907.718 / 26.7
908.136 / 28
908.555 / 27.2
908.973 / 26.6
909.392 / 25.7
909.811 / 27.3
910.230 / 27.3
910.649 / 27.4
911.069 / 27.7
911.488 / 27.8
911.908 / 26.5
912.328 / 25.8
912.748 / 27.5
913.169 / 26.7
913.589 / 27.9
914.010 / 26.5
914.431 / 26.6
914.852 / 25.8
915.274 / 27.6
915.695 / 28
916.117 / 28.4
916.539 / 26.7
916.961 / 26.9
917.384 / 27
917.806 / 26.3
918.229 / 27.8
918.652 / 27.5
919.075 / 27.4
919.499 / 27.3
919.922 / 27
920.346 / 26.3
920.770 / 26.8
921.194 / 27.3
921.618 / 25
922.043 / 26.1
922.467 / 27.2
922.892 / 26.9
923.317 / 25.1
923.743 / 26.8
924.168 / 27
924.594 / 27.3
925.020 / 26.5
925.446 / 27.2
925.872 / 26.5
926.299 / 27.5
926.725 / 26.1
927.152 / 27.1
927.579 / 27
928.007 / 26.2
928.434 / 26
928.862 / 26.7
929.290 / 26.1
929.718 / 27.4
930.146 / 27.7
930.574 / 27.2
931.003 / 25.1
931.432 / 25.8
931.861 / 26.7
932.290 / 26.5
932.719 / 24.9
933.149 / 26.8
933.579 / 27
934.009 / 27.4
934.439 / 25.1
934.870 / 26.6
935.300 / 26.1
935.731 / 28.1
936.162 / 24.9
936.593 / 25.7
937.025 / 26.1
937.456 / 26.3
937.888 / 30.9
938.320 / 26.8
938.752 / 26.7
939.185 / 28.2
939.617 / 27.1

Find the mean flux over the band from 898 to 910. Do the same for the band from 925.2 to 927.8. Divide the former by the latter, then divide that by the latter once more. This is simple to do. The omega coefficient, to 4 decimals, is 0.0373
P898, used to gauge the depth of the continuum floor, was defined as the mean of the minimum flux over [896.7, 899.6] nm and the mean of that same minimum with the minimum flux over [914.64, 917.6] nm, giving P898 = 26.6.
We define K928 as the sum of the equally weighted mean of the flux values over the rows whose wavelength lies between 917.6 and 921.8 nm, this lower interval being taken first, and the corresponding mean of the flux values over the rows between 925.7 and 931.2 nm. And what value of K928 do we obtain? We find 53.5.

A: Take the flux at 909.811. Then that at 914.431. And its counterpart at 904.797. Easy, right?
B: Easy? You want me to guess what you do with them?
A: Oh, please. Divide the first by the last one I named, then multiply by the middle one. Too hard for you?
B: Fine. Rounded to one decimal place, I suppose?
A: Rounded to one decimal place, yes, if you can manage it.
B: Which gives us 26.3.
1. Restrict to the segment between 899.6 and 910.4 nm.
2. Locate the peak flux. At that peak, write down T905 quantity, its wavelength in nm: 900.640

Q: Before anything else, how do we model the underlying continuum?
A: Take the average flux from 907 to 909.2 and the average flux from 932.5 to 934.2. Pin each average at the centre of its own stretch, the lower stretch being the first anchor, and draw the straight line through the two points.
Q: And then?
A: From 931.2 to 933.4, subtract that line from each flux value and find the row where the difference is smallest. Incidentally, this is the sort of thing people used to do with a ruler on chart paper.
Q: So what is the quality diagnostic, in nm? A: 932.719 nm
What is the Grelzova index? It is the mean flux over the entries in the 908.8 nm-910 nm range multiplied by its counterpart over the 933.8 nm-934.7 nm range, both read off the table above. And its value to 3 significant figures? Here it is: 696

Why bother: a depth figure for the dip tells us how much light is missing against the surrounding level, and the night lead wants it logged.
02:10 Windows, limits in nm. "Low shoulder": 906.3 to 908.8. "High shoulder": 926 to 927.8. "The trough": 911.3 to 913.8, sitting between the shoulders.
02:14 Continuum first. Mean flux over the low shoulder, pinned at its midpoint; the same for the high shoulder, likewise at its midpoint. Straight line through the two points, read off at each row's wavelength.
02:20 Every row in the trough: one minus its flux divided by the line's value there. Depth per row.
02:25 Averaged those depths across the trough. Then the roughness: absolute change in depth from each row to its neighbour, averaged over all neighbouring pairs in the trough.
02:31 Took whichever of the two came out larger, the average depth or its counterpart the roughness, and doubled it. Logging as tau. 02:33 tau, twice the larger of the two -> 0.084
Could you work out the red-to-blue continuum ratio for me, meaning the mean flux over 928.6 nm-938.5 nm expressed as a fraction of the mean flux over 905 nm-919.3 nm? 0.982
